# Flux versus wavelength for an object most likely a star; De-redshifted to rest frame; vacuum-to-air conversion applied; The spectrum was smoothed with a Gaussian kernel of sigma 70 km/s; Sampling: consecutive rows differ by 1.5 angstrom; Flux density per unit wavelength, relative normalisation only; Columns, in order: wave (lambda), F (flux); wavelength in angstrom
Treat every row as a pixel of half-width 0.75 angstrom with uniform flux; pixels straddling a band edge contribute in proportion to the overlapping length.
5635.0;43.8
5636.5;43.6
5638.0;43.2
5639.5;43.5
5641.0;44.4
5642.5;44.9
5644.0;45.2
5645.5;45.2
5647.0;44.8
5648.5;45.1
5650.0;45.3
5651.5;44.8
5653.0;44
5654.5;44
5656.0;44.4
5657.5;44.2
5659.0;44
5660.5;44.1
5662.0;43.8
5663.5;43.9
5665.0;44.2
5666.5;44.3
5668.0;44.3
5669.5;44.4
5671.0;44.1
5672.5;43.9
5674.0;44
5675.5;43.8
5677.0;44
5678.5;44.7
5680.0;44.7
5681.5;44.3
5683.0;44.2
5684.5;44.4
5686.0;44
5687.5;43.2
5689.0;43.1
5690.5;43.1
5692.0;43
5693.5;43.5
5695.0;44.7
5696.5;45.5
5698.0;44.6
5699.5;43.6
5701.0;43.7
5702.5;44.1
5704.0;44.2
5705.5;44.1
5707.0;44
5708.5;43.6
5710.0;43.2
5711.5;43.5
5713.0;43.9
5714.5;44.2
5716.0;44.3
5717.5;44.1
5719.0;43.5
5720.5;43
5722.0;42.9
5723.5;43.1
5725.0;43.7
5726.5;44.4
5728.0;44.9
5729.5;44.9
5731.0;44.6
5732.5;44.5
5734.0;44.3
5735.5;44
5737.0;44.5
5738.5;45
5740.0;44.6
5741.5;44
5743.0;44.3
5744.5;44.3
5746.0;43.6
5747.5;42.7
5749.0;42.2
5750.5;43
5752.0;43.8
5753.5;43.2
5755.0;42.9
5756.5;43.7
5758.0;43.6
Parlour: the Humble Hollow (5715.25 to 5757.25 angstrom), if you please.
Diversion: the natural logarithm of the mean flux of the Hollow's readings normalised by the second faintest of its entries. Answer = 0.027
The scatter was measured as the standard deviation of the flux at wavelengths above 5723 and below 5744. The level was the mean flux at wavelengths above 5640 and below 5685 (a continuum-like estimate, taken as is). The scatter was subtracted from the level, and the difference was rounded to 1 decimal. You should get 43.9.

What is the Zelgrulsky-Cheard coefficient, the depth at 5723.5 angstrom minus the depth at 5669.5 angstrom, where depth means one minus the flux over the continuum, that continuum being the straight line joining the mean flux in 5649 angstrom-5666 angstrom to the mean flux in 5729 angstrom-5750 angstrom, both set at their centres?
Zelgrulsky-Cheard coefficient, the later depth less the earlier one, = 0.027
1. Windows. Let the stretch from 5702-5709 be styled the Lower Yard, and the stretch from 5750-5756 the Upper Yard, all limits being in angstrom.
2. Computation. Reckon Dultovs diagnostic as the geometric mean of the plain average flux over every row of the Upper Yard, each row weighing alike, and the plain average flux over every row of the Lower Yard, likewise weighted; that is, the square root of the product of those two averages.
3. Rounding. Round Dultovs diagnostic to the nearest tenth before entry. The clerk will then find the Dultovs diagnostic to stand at 43.6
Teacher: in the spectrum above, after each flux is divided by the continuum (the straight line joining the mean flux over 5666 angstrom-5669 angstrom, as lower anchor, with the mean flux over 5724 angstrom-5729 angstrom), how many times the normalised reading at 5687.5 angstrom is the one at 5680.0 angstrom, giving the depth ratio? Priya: 1.03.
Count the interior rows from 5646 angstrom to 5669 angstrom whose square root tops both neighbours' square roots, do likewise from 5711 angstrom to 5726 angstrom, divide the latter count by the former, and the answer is 0.33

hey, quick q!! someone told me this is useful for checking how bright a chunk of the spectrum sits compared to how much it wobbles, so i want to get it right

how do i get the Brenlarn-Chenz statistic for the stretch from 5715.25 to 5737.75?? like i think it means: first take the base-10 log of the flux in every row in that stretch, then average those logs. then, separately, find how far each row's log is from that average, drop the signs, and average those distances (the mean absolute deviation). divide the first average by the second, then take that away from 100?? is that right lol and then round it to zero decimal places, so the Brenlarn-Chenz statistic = -205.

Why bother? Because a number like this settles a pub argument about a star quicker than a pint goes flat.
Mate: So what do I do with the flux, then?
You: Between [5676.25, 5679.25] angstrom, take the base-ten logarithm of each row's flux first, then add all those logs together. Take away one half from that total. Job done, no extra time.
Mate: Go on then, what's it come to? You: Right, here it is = 2.79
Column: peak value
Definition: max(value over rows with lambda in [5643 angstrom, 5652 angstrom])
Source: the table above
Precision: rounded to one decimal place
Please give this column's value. 45.3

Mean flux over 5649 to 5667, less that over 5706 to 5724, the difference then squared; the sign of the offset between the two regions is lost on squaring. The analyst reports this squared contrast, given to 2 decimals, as 0.41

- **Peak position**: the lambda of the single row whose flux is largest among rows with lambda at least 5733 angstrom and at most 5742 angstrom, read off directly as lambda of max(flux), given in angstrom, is 5738.5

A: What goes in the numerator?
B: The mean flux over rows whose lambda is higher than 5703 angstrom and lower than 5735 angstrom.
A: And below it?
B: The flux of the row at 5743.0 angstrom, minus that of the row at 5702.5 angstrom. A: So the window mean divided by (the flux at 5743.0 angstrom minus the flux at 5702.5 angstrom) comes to 220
